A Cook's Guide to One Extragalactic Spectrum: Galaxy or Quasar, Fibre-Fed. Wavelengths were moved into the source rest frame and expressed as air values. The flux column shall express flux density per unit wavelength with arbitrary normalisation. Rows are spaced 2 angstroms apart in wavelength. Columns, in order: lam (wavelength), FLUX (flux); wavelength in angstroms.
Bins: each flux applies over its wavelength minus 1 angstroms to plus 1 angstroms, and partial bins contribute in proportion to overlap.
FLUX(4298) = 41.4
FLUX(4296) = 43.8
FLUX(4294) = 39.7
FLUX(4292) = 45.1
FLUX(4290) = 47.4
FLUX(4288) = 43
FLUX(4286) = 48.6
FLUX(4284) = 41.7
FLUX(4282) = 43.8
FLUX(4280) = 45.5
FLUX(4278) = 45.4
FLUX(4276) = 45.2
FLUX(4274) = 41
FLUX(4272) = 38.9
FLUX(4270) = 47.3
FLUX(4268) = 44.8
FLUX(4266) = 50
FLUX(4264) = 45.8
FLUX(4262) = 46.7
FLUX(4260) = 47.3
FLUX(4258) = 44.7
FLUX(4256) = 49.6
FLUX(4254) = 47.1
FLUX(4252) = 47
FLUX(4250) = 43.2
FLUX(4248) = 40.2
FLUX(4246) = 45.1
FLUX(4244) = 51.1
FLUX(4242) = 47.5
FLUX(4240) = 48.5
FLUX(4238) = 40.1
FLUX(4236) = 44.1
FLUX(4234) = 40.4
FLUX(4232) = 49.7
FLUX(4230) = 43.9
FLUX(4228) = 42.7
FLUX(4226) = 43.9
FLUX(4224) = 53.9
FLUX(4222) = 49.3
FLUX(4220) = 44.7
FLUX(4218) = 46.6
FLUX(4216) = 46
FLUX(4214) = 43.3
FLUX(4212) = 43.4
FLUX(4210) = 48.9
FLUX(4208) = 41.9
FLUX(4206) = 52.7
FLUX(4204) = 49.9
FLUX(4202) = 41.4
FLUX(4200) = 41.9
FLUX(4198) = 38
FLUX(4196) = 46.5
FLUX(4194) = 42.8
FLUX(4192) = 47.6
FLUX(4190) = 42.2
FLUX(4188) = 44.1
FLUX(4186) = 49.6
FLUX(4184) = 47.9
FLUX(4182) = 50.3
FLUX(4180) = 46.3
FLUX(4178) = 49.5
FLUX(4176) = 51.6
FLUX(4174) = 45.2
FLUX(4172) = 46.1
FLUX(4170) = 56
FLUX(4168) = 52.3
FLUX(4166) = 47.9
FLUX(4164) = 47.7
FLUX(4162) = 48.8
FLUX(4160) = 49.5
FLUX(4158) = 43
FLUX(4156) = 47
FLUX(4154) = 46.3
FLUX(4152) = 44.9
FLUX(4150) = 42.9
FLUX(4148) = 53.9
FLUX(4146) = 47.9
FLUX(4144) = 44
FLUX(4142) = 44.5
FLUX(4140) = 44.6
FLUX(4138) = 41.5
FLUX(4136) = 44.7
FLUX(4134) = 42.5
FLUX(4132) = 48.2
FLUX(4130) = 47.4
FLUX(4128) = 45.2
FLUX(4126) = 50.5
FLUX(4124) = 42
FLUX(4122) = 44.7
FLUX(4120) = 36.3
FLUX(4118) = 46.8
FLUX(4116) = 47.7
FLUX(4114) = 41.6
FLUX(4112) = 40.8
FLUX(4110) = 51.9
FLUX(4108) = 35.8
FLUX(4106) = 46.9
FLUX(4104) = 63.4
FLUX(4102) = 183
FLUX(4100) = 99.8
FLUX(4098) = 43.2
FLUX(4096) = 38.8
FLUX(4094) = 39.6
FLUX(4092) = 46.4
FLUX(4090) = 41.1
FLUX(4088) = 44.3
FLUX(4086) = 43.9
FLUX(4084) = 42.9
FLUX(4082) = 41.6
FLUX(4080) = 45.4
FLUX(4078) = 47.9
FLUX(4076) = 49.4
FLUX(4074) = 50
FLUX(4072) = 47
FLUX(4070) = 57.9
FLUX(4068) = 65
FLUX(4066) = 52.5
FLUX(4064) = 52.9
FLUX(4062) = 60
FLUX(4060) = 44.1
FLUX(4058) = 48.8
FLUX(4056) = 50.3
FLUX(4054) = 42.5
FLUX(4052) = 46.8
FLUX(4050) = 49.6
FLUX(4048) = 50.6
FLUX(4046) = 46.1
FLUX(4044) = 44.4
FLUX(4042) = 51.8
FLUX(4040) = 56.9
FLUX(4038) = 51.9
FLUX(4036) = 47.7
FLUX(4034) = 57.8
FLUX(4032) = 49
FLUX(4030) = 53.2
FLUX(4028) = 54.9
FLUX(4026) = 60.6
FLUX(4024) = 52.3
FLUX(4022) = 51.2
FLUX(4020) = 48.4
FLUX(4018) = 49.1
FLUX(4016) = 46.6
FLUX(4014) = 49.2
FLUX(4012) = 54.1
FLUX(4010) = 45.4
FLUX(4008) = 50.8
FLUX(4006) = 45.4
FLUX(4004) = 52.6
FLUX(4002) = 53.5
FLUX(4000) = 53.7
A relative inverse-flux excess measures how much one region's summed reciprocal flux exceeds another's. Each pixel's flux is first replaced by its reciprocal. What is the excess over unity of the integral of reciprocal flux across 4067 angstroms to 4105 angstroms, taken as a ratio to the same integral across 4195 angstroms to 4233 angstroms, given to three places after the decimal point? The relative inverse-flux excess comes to -0.090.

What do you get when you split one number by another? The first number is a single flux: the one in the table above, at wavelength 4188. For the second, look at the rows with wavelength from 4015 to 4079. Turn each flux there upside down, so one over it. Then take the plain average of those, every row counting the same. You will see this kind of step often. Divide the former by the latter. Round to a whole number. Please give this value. 2236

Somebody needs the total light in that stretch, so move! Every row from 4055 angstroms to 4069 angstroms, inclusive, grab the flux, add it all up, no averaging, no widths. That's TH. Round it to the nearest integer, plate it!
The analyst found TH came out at 374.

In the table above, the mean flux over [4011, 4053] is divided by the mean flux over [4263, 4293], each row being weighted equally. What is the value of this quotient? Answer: 1.14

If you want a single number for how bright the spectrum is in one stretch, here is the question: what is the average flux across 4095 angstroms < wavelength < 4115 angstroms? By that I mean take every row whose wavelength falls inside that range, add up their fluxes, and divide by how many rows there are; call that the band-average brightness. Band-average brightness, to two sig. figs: 65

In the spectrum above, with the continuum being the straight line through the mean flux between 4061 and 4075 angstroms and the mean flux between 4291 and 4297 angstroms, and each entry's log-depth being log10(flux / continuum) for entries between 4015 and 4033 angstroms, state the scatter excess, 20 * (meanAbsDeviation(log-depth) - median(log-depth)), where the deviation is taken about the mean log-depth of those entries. 1.6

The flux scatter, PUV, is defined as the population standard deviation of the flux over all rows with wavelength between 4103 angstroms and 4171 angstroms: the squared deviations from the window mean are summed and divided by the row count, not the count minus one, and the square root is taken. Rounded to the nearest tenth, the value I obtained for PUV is 5.2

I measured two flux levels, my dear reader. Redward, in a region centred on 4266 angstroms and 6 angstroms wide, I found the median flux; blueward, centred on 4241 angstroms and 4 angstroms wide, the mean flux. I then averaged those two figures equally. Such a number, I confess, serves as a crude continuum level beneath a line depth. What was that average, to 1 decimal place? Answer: 46.9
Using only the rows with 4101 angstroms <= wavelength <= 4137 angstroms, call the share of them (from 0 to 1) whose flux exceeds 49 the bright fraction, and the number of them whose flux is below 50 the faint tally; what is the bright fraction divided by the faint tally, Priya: 0.016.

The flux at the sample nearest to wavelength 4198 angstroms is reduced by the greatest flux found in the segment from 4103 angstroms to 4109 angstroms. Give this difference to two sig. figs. -25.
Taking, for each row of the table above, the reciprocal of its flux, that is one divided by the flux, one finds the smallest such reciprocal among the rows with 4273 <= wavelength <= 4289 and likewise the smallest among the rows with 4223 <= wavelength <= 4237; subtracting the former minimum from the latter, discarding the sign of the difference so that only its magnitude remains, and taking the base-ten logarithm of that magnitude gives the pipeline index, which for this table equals -2.7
